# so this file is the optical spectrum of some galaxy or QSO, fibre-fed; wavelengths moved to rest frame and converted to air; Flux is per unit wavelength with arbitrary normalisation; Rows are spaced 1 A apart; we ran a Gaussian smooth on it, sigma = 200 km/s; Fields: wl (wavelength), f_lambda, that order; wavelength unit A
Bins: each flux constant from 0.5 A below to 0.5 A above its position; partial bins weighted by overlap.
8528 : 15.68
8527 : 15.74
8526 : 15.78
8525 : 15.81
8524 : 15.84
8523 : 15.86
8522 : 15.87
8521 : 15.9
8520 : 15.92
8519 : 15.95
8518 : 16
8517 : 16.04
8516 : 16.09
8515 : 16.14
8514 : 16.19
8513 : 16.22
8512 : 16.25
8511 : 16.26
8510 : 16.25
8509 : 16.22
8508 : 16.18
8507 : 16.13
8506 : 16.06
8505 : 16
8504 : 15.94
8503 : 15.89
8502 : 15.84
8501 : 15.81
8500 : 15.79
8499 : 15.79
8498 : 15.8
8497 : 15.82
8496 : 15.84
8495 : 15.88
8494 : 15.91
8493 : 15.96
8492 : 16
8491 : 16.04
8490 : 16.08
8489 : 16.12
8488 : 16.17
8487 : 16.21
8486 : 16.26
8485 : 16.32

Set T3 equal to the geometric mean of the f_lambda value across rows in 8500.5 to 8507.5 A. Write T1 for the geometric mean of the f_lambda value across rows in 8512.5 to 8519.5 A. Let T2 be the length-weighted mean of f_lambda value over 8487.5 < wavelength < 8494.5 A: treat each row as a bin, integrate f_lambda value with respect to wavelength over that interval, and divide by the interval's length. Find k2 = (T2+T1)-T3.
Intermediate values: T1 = 16.1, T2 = 16.0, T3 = 16.0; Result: 16.2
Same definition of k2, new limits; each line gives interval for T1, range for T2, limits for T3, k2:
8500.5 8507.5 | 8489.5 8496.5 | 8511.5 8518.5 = 15.8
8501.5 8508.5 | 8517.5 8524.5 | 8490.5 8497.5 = 16.0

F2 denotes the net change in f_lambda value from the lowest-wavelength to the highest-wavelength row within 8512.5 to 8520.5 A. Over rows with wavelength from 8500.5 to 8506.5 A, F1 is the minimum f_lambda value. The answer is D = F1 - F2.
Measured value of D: 16.1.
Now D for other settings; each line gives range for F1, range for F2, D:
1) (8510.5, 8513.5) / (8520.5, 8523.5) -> 16.3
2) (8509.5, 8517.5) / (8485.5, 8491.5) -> 16.3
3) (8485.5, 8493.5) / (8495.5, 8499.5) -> 16.0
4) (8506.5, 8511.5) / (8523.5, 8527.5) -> 16.2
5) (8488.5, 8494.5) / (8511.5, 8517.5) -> 16.1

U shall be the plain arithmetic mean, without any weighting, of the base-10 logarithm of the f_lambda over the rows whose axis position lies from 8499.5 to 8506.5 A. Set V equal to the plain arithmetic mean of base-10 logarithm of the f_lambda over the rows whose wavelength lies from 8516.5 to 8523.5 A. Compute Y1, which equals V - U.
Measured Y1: 0.001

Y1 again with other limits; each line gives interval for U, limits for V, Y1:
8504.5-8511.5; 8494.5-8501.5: -0.009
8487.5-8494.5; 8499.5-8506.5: -0.004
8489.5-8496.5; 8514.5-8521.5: 0.001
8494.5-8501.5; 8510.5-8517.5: 0.010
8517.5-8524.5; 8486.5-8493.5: 0.005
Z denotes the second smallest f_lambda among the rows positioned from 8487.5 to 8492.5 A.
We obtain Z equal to 16.04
